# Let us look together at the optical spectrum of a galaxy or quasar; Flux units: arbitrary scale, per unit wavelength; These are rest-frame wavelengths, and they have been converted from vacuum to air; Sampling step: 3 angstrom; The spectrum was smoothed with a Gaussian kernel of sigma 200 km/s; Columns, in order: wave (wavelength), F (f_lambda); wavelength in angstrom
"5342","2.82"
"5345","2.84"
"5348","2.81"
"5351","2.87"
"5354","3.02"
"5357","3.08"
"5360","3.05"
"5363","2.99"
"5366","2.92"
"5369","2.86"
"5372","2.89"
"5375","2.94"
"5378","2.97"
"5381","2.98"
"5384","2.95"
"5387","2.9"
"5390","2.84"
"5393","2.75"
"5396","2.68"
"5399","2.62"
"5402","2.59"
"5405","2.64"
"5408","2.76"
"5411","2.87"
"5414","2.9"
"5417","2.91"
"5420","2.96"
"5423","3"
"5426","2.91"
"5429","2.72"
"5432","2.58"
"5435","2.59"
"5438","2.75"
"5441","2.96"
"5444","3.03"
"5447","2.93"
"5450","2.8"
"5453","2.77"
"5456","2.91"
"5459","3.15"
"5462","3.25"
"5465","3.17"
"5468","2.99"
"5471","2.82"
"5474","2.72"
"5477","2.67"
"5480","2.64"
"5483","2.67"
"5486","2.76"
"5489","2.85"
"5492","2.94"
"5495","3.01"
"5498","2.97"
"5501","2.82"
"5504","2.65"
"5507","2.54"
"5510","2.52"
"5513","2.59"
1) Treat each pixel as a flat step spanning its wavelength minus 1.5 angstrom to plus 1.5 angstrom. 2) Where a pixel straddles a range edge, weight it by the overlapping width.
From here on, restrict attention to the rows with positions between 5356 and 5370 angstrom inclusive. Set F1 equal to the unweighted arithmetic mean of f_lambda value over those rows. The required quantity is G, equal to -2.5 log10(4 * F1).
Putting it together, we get -2.69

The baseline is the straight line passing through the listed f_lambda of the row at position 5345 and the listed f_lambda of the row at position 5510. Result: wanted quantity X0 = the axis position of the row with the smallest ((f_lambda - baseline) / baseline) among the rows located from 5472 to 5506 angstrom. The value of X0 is 5480 angstrom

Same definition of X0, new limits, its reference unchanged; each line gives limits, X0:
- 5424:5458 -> 5432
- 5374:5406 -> 5402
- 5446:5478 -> 5477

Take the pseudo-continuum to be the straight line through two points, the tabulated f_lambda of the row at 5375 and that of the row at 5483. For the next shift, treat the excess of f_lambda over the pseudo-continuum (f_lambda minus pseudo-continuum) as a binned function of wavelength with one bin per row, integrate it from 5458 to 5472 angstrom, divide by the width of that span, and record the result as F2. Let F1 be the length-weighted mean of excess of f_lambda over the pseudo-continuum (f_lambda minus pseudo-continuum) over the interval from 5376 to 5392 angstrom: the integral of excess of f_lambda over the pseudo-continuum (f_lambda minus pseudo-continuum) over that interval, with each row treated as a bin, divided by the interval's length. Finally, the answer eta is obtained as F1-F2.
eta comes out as -0.4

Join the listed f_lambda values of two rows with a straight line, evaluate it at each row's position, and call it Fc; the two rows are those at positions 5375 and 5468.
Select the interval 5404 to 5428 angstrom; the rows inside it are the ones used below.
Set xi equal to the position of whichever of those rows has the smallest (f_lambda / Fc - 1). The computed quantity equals 5405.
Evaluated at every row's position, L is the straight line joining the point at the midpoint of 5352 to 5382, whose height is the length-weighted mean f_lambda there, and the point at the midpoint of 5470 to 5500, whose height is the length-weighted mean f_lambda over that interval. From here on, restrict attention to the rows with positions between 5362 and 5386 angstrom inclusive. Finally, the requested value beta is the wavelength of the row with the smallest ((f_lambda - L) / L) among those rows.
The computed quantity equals 5369 angstrom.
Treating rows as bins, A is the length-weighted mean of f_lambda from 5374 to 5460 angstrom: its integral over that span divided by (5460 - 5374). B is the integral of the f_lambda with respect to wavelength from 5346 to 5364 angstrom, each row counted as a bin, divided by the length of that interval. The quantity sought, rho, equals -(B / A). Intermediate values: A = 2.84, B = 2.97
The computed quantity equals -1.05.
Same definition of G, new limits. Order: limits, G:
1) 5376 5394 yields -2.66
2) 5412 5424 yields -2.68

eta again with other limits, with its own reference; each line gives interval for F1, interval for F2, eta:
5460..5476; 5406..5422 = 0.2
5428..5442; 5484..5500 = -0.3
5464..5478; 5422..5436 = 0.2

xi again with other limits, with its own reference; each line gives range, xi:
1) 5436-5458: 5438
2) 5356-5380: 5369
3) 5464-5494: 5480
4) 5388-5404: 5402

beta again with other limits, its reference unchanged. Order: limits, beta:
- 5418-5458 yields 5432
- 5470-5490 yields 5480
